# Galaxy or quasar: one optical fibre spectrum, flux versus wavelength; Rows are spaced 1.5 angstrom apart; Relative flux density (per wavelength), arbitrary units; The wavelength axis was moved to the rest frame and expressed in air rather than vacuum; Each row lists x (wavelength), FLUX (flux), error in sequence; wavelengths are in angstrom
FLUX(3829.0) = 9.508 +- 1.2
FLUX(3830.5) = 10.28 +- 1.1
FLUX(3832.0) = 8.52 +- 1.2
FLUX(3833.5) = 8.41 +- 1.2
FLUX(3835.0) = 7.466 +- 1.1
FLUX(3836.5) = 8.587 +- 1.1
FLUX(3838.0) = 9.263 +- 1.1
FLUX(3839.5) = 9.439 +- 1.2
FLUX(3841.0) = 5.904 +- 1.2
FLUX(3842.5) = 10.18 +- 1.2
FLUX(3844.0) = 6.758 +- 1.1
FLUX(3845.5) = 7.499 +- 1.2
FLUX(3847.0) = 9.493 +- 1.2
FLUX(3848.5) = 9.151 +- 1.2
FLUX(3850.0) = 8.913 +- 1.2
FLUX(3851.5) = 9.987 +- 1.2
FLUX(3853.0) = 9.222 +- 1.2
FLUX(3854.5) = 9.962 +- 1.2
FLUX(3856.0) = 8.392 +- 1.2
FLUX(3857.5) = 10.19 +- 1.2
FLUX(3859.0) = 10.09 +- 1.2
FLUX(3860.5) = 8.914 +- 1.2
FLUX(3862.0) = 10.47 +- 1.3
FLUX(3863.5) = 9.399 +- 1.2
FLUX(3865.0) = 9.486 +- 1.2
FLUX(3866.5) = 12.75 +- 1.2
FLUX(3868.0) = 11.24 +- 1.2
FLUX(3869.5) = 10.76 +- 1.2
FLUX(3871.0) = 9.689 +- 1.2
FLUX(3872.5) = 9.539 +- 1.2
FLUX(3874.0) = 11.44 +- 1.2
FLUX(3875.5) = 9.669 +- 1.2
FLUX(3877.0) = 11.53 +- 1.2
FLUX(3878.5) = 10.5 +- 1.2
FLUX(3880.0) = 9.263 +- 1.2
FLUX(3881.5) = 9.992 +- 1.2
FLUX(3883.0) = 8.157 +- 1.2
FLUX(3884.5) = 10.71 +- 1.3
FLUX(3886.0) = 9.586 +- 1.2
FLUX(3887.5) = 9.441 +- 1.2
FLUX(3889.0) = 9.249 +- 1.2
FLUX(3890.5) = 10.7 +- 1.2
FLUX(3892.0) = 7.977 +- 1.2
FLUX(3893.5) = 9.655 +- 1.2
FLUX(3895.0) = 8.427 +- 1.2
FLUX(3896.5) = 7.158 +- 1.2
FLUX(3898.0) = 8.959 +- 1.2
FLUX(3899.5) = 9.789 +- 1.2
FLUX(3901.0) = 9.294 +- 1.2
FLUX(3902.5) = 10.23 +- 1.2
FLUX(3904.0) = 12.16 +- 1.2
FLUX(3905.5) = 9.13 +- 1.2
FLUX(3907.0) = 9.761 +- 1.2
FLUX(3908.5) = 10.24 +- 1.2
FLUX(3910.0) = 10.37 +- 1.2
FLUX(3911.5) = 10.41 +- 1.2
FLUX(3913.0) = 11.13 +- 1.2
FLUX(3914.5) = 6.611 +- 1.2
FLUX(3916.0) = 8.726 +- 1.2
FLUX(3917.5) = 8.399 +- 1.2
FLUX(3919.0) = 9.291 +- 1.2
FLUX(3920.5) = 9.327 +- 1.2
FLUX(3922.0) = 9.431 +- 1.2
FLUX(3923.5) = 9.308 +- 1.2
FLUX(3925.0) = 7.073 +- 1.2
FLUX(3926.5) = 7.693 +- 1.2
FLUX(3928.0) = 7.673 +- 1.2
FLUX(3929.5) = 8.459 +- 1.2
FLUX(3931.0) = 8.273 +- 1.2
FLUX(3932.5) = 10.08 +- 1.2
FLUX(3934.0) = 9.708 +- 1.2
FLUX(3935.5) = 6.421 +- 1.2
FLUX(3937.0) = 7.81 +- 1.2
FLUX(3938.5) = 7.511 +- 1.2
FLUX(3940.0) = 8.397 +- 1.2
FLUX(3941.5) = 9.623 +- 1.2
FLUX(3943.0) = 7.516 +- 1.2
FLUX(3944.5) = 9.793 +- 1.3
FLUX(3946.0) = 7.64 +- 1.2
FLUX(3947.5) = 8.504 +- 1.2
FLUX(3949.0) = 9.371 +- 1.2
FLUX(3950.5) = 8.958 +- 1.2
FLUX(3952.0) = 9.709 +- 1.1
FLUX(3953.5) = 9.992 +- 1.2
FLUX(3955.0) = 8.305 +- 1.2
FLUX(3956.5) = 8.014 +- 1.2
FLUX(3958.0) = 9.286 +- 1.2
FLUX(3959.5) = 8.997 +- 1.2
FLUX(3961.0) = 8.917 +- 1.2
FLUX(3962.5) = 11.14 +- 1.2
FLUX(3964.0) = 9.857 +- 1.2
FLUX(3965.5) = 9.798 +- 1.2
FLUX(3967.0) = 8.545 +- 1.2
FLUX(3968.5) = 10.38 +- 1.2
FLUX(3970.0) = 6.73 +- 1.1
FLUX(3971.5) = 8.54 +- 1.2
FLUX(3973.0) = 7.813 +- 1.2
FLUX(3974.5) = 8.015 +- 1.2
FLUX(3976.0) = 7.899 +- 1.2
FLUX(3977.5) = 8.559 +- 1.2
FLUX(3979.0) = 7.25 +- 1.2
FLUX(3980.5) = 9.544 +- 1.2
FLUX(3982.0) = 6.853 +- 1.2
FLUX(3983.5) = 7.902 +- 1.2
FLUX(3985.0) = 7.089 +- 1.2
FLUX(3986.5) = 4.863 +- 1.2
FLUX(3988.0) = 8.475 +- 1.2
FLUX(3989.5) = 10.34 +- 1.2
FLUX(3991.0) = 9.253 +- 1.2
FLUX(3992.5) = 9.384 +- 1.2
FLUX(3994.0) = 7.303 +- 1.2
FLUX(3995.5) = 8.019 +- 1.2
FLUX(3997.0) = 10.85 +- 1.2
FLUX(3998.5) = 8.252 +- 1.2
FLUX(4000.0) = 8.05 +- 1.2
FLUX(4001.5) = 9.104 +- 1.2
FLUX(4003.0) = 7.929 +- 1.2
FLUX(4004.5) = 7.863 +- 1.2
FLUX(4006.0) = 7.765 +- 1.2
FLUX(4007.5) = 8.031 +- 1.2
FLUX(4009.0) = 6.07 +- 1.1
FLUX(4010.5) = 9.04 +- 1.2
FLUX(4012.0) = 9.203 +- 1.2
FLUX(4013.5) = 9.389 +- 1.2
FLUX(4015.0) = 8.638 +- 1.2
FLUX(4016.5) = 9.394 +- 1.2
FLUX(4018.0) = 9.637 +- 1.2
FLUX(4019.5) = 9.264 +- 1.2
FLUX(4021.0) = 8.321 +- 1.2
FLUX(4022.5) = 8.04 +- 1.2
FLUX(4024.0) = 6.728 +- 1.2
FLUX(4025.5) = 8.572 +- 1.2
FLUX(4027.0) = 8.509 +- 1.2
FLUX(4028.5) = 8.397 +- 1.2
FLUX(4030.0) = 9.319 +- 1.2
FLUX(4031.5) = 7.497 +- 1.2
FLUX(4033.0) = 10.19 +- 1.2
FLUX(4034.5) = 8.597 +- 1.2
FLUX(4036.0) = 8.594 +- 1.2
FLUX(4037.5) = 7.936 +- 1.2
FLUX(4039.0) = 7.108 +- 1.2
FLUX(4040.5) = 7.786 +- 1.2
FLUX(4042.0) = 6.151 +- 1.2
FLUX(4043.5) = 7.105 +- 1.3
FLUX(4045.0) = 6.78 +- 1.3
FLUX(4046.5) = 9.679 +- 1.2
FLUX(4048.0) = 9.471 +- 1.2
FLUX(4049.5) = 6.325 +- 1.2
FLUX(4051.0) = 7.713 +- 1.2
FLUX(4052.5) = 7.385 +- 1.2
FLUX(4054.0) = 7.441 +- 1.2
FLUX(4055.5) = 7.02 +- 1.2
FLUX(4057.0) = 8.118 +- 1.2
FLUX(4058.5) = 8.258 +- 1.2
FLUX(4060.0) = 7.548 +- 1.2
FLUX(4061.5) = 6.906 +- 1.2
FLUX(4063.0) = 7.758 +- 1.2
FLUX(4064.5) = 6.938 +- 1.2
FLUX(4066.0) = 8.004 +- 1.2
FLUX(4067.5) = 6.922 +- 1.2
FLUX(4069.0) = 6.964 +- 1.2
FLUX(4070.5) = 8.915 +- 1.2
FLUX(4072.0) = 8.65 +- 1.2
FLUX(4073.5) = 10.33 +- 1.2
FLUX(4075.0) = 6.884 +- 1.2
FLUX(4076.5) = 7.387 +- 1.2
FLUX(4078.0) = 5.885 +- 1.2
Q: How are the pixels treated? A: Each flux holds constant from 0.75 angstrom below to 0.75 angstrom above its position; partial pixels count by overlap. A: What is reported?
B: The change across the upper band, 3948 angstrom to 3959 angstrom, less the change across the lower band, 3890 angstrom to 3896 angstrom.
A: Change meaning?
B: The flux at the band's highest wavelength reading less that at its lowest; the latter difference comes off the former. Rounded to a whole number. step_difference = 2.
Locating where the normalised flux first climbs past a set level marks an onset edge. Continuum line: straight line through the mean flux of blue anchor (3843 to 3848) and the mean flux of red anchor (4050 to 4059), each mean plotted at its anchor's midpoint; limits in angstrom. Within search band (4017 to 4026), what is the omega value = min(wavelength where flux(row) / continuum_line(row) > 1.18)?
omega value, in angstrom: 4018.0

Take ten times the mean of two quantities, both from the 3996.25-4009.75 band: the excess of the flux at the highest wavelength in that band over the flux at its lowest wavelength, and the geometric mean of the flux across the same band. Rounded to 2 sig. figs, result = 17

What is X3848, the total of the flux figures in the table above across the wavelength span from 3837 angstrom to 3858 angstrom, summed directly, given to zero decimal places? 124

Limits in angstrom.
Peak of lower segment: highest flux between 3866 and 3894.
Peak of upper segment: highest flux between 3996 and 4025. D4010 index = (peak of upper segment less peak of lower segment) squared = 3.6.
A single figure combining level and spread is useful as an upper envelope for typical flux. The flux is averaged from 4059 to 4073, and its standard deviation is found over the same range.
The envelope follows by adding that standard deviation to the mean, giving 8.4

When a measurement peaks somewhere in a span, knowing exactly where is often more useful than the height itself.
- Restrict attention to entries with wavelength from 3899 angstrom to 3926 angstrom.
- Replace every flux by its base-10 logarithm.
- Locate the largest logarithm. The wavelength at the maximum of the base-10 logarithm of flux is 3904.0 angstrom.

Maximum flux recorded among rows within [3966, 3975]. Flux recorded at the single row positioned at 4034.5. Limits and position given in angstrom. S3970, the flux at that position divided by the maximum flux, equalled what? 0.83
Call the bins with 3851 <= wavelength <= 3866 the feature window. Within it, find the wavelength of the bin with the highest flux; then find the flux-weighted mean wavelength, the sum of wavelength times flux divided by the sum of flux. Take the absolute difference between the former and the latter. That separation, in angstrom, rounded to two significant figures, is 3.7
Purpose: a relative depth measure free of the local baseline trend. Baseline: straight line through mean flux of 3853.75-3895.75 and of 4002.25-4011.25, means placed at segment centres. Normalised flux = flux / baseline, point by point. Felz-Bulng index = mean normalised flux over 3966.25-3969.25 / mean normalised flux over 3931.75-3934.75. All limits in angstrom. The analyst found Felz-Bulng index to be 1.02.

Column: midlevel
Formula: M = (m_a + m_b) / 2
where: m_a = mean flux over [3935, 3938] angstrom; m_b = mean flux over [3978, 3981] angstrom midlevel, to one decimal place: 7.8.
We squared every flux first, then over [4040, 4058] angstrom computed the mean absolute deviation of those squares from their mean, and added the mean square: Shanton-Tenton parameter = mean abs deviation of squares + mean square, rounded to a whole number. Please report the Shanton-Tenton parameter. 71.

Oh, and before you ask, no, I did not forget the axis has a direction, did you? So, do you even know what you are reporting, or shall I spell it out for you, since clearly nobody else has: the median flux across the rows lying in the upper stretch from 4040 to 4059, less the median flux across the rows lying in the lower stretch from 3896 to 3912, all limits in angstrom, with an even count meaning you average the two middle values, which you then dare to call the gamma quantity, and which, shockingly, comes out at -2.3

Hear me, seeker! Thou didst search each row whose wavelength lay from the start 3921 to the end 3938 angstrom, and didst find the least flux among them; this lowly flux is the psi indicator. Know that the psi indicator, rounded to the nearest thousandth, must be 6.421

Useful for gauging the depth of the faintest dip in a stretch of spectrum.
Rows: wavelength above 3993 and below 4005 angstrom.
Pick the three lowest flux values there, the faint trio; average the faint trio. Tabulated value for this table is 7.7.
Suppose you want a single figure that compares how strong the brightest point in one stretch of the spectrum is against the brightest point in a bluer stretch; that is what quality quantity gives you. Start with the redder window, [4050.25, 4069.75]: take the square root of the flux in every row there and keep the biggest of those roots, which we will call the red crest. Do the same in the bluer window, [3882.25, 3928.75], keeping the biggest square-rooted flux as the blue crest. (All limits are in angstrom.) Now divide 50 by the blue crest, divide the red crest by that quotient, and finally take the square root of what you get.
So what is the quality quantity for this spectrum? 0.45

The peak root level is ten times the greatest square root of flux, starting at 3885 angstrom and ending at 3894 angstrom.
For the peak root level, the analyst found 32.7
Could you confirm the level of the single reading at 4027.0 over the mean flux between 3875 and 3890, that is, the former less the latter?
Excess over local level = -1.3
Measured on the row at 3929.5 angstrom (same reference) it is -1.4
